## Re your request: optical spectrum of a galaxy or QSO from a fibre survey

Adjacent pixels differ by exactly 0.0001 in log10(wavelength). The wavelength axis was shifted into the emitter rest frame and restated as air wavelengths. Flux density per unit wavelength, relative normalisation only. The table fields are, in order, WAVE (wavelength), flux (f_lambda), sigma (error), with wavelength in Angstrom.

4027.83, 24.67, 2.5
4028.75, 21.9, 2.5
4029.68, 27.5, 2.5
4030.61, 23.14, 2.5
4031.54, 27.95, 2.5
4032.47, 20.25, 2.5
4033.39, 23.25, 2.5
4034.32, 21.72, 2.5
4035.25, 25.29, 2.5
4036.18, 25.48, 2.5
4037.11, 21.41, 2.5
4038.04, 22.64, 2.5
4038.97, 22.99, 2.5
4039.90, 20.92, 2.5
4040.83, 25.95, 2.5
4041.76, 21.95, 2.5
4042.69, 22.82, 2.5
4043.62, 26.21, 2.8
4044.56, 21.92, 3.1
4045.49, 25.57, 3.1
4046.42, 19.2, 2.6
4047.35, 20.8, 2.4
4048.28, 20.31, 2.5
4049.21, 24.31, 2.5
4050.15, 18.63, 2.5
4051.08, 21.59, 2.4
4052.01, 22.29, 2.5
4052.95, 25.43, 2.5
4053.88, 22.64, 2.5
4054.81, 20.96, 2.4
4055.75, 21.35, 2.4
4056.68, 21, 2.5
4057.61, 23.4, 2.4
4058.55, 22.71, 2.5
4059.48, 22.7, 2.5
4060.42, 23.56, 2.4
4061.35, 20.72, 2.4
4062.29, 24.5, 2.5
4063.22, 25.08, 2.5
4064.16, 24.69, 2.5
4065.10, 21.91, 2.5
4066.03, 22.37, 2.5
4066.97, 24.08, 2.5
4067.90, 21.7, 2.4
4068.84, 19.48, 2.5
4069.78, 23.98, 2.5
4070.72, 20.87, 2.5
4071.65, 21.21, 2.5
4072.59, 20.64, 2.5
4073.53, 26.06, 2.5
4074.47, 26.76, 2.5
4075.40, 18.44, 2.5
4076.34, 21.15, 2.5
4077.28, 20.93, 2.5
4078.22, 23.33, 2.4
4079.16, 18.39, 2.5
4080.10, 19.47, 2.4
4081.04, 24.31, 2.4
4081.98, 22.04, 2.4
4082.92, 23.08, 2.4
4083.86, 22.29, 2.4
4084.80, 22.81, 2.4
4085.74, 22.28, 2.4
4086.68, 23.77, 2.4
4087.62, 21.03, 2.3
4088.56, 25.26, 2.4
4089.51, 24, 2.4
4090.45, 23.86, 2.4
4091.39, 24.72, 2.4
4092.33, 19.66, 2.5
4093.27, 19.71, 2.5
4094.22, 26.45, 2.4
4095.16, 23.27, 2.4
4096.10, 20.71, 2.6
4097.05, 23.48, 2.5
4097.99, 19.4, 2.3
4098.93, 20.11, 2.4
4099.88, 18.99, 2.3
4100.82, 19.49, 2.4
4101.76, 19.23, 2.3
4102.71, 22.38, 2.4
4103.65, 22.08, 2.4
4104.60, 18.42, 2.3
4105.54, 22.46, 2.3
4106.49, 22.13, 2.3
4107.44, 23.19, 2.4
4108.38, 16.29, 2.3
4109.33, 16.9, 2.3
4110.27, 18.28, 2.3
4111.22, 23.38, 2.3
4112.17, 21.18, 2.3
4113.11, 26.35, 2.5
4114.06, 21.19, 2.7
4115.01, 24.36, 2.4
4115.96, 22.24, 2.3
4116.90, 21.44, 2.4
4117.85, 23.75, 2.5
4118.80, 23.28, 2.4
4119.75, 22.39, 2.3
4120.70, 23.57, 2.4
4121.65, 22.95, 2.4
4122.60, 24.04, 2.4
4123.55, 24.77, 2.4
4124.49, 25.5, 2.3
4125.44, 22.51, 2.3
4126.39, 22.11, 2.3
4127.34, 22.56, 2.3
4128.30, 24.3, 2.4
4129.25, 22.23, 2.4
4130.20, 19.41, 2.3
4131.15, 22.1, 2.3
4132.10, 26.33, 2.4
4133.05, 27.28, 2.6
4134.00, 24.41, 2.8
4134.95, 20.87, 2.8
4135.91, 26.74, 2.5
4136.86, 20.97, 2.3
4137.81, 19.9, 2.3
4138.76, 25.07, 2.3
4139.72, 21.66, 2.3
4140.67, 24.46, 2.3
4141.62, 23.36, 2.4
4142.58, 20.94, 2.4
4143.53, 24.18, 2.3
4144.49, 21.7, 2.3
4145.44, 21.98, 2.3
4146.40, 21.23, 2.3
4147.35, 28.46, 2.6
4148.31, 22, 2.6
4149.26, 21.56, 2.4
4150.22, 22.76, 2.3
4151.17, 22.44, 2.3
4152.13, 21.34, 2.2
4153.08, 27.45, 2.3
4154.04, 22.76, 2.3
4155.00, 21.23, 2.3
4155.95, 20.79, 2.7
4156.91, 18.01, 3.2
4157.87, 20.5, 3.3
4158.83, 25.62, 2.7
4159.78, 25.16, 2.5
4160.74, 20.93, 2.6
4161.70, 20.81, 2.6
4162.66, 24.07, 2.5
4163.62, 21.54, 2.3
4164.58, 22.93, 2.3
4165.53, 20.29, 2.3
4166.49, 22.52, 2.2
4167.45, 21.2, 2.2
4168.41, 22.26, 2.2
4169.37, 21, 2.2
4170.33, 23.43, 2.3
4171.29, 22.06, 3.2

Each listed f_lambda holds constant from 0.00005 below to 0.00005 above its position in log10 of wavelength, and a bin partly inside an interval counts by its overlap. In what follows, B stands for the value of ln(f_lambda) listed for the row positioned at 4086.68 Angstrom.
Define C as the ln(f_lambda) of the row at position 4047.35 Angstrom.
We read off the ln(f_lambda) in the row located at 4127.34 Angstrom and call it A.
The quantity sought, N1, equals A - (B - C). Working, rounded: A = 3.12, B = 3.17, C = 3.03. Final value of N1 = 2.98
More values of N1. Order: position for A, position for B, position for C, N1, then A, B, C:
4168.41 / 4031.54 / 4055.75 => 2.83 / 3.10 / 3.33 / 3.06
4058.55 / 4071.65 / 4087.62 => 3.11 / 3.12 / 3.05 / 3.05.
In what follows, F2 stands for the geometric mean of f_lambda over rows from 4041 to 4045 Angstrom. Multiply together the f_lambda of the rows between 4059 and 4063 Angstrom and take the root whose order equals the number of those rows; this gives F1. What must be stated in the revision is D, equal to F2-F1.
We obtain 0.3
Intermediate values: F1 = 22.8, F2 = 23.2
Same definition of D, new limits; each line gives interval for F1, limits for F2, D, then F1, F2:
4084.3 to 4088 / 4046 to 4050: -1.4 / 22.5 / 21.1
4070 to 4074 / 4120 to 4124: 1.7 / 22.1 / 23.8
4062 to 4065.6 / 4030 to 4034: -0.5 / 24.0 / 23.5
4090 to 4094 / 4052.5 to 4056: 0.7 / 21.9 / 22.5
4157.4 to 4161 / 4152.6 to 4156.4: 0.0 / 22.9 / 22.9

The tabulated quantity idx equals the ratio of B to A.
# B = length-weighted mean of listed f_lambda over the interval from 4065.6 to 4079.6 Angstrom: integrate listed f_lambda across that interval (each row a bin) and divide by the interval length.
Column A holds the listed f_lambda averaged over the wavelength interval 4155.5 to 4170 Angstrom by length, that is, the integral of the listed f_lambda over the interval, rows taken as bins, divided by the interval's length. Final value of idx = 1.00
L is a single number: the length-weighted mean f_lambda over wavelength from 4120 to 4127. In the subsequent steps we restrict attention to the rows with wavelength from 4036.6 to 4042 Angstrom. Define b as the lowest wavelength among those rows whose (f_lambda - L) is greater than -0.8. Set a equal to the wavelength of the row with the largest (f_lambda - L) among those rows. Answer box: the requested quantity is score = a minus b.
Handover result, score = 1.9 Angstrom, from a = 4040.83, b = 4038.97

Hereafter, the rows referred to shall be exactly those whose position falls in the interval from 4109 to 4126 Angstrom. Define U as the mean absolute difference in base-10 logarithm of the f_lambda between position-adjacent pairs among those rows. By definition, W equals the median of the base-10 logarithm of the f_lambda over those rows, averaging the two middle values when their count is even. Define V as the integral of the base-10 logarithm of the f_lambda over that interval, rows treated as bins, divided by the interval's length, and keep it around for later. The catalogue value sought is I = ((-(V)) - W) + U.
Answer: -2.68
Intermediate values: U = 0.041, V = 1.35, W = 1.36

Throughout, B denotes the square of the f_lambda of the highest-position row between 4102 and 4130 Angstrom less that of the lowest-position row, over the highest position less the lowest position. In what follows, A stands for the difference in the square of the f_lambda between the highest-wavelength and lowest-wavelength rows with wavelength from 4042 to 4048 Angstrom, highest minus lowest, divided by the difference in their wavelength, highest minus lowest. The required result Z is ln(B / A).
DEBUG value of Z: -4.3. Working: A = -19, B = 0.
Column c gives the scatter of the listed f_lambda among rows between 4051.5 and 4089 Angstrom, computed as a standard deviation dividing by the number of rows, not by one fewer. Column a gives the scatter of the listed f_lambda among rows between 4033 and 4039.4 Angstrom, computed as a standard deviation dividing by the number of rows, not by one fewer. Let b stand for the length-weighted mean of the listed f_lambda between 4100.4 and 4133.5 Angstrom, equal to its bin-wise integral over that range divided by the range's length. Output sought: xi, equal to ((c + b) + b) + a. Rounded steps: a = 1.48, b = 22.3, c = 1.9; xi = 48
